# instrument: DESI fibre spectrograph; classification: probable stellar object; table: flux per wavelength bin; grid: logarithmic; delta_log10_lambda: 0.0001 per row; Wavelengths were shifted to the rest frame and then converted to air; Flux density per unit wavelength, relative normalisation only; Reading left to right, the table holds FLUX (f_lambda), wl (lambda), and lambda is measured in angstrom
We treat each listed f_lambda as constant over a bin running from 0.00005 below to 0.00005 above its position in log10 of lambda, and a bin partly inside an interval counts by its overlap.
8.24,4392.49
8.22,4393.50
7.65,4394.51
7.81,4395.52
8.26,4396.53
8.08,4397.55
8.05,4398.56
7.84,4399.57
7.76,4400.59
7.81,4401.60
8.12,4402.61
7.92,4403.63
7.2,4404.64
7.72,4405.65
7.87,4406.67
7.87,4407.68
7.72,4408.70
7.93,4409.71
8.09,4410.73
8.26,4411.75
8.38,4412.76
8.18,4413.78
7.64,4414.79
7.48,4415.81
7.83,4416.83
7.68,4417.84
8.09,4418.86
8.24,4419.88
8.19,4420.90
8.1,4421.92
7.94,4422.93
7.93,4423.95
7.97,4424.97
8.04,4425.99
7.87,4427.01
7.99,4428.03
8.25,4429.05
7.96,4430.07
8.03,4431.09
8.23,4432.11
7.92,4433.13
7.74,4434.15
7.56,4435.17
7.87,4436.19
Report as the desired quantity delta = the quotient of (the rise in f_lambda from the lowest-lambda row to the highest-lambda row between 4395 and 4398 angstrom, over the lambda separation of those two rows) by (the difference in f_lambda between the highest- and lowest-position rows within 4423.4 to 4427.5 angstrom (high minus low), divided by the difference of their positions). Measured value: -6.8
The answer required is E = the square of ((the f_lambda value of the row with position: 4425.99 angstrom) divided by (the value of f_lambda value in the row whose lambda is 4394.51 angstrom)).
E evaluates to 1.10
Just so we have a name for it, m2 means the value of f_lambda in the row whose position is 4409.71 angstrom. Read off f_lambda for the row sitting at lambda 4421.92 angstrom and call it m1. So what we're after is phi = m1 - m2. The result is 0.17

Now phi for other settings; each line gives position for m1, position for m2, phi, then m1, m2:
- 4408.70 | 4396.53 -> -0.54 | 7.72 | 8.26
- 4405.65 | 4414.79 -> 0.08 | 7.72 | 7.64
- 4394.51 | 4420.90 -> -0.54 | 7.65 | 8.19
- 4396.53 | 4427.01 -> 0.39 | 8.26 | 7.87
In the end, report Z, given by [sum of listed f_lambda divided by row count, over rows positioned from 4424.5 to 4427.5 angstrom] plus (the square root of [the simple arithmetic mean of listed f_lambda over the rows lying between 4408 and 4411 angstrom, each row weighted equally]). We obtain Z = 10.8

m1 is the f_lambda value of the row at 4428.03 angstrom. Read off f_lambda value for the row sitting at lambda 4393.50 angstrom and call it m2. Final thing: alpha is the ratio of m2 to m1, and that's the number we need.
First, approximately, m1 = 7.99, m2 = 8.22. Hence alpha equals 1.03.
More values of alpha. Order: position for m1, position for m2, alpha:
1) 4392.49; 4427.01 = 0.96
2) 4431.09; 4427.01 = 0.98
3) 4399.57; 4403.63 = 1.01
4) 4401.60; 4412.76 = 1.07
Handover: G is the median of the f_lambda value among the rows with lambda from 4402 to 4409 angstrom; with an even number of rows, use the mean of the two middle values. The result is 7.87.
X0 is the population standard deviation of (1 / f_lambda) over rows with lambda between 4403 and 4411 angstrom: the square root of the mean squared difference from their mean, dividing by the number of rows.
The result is 0.004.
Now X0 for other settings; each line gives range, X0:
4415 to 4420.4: 0.004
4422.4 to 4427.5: 0.001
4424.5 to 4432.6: 0.002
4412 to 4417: 0.005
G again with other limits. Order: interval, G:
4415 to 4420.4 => 7.83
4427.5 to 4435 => 7.99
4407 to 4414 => 8.09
